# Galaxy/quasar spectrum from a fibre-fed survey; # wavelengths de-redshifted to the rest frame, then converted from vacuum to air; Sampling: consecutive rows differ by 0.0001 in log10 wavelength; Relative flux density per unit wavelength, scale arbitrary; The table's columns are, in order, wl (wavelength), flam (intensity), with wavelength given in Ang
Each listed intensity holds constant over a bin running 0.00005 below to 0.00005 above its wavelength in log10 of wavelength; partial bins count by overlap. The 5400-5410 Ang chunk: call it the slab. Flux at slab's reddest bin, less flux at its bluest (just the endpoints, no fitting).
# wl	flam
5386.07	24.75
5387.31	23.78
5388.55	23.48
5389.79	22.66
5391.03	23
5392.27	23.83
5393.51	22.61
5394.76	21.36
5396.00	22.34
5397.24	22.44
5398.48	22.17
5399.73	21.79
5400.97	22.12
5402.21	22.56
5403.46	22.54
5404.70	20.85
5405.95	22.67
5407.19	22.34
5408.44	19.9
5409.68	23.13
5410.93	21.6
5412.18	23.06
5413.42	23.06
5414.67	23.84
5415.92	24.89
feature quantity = 1.0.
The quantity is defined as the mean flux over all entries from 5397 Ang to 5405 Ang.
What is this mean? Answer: 22.1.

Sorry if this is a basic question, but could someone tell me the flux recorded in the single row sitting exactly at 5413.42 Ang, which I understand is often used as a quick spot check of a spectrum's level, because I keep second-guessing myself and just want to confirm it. 23.06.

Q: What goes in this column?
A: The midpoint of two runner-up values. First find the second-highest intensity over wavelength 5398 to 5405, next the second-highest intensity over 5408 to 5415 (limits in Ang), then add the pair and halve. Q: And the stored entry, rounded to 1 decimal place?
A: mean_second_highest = 22.8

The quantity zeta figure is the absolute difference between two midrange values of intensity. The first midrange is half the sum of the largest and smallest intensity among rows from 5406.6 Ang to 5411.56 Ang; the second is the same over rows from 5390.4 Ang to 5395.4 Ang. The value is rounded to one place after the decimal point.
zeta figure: 1.1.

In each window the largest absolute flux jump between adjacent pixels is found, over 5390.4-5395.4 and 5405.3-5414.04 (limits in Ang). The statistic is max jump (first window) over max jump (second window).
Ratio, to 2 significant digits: 0.39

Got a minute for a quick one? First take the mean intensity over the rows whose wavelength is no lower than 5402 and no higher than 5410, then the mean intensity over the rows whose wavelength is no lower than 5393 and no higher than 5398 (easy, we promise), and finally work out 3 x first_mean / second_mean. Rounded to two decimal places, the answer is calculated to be 2.97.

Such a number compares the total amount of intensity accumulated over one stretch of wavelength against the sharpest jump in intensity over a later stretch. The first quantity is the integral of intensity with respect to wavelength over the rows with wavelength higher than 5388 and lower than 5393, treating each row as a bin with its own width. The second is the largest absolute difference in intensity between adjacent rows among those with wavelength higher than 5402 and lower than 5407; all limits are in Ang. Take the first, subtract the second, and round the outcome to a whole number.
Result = 114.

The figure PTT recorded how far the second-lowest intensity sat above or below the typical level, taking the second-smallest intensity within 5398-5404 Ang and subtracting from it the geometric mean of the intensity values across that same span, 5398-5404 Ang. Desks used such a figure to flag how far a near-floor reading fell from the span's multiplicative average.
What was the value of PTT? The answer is -0.11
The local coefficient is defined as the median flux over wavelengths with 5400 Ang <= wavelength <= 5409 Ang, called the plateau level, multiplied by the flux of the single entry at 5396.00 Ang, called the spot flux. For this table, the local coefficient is 499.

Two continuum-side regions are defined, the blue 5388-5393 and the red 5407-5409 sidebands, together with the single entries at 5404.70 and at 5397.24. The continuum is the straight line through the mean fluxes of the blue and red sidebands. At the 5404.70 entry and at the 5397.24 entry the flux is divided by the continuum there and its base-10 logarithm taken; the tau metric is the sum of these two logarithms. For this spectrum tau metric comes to -0.01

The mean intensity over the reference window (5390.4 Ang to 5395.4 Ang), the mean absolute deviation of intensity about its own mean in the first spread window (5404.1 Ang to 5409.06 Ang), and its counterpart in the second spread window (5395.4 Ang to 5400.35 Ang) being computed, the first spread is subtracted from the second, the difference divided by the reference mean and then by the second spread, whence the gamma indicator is -0.18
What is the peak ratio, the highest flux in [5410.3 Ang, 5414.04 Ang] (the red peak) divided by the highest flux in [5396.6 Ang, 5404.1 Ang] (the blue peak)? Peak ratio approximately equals 1.02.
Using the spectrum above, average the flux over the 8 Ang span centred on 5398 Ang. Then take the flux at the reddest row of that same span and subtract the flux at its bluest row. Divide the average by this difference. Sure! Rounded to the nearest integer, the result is 29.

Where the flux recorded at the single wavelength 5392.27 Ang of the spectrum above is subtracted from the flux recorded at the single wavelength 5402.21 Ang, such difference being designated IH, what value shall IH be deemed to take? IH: -1.3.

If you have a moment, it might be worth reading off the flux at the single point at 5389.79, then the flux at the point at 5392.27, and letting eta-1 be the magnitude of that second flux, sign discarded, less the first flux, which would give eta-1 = 1.2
